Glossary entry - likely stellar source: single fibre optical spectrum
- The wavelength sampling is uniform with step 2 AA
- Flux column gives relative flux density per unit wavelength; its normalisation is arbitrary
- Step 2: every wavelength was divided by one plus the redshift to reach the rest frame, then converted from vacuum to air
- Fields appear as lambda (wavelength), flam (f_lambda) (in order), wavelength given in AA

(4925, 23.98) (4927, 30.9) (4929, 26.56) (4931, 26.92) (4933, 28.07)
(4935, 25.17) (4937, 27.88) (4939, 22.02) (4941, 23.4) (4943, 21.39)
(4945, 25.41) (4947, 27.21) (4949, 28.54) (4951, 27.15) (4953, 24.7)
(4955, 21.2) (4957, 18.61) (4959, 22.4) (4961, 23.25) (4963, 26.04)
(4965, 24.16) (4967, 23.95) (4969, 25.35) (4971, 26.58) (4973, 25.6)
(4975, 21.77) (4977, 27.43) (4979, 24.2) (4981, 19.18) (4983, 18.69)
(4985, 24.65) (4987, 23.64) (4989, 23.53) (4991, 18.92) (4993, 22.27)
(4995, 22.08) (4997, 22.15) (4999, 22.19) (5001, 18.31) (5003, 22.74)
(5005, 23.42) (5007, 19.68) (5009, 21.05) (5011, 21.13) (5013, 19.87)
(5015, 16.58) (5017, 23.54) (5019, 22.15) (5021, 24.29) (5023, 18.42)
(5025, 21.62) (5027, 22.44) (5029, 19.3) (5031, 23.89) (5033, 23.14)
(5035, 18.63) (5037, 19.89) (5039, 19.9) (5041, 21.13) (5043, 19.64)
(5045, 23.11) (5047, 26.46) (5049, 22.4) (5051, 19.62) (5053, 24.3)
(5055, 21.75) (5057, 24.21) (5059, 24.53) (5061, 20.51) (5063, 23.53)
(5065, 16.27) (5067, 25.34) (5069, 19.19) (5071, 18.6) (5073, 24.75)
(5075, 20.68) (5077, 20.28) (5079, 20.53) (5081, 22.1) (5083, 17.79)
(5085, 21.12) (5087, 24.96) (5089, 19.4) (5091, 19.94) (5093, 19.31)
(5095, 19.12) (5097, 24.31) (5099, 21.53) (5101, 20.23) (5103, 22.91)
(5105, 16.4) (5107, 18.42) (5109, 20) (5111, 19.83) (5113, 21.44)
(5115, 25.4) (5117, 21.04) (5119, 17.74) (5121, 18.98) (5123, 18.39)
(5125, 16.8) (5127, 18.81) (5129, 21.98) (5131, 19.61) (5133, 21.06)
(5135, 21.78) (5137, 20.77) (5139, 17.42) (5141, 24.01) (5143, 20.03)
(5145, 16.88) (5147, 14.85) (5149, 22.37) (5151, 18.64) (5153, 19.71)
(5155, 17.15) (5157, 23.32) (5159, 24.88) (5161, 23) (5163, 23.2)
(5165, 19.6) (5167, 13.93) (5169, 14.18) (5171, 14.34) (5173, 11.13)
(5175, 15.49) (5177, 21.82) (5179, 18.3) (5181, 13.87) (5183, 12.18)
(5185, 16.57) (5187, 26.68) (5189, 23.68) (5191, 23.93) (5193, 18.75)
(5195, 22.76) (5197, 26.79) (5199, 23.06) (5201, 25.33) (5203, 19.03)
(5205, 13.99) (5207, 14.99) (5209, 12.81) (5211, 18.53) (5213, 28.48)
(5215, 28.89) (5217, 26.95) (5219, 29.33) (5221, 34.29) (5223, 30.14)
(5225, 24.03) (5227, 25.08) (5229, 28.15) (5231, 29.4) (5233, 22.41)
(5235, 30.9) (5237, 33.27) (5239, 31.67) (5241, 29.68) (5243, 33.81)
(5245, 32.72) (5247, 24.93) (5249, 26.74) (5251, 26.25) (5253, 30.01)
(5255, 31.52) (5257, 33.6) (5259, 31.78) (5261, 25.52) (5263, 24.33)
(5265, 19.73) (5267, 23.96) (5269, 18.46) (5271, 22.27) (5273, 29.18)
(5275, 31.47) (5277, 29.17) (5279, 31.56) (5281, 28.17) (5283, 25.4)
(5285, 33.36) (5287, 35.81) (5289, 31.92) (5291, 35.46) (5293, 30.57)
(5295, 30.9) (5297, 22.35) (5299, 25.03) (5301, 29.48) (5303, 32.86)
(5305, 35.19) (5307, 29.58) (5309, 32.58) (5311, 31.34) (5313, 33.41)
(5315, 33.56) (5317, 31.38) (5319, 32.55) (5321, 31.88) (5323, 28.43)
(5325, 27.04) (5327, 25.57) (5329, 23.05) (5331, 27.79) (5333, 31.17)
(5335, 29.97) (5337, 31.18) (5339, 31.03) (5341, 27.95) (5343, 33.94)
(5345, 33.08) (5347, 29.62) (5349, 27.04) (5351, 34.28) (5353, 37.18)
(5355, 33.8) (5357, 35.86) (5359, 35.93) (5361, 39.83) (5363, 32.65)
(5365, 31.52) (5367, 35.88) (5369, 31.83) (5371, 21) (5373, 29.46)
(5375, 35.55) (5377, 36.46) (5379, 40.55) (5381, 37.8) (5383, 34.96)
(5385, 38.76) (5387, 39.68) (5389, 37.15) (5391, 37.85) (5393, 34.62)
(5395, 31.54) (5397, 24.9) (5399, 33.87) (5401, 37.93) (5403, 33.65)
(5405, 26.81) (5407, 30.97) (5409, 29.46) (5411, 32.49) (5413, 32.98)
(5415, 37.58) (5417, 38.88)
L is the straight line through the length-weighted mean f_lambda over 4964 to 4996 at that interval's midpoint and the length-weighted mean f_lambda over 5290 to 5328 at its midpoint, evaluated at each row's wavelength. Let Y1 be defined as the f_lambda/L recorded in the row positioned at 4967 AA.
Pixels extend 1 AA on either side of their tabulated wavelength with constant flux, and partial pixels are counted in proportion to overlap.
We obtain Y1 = 1.04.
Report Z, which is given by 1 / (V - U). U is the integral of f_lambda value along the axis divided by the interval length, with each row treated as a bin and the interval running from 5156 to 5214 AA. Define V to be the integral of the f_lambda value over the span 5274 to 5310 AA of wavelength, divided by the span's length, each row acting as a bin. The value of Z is 0.09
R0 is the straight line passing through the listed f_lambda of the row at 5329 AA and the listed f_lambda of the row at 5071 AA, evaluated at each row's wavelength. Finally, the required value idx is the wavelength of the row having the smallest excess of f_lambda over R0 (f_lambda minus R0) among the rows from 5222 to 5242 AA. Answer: 5233 AA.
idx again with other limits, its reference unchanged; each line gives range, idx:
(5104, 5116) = 5105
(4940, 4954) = 4943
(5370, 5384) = 5371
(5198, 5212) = 5209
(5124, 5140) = 5125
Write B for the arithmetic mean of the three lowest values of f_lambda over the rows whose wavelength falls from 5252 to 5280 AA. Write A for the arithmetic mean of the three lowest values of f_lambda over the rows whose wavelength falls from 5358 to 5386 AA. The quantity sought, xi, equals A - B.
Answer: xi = 7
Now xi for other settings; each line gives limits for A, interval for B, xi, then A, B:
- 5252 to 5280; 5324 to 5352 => -5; 20.2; 25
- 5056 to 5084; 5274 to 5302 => -7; 17.6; 24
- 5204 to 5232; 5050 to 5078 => -4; 13.9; 18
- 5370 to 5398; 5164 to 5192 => 13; 25.1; 12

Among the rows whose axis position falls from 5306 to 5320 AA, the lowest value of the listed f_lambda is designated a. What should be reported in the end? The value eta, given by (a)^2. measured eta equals 875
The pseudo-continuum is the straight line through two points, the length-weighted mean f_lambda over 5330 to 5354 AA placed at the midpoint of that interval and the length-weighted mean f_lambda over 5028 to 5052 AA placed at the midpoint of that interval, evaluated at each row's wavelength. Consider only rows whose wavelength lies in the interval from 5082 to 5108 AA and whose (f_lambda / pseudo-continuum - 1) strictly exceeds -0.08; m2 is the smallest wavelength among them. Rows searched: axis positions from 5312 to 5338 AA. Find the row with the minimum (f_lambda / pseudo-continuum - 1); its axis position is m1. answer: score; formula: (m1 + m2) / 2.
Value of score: 5207 AA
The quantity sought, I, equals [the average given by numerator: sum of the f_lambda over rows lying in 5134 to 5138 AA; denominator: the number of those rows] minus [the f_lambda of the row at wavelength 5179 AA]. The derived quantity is 3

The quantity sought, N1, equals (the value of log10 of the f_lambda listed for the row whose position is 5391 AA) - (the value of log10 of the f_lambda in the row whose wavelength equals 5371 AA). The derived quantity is 0.26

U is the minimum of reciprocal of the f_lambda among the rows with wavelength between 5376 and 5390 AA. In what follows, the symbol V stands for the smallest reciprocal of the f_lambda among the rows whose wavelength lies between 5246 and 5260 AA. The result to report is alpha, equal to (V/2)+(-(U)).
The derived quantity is -0.0098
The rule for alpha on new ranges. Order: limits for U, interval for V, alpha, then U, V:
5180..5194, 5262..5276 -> -0.0216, 0.037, 0.0318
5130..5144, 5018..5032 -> -0.0211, 0.042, 0.0412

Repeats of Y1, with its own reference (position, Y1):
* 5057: 0.97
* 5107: 0.71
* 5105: 0.63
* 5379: 1.27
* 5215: 1.02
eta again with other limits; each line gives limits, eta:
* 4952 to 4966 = 346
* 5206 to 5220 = 164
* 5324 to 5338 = 531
